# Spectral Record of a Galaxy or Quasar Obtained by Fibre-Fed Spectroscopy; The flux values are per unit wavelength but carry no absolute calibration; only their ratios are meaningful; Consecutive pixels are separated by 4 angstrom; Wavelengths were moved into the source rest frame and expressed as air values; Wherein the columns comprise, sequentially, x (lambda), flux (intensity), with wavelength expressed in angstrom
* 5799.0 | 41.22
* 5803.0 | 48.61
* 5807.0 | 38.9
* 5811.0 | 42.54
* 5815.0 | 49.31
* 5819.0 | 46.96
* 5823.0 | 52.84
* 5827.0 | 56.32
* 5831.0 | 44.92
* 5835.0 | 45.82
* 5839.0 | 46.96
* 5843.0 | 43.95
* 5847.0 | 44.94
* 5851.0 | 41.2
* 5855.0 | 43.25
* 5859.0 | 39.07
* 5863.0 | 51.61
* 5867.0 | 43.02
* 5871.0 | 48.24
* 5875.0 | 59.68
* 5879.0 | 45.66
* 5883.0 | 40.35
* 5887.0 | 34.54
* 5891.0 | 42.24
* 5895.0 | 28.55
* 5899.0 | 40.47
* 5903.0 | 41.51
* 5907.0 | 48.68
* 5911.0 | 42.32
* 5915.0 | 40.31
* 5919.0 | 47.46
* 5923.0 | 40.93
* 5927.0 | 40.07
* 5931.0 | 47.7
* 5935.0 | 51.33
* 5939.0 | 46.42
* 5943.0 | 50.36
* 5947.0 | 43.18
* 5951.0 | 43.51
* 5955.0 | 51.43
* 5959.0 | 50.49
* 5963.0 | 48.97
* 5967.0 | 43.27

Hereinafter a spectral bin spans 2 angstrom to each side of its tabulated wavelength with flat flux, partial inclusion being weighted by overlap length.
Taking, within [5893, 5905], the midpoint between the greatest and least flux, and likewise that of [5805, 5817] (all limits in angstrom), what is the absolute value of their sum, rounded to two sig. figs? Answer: 79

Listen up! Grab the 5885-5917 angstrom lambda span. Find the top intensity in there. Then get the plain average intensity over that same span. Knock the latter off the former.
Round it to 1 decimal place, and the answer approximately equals 8.9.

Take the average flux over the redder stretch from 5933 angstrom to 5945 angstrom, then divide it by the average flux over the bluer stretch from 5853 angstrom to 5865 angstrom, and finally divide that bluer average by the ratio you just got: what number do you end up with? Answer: 40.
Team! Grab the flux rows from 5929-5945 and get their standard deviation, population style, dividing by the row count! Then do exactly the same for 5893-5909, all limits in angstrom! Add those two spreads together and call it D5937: 9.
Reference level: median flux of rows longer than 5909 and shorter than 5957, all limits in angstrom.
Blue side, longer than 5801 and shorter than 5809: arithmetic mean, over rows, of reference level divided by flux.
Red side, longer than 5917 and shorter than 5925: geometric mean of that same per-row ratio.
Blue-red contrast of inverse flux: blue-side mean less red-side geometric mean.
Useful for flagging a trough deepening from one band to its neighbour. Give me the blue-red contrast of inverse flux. 0.02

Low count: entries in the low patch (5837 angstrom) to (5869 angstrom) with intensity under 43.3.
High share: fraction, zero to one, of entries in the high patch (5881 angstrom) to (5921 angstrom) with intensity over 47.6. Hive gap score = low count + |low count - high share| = 7.9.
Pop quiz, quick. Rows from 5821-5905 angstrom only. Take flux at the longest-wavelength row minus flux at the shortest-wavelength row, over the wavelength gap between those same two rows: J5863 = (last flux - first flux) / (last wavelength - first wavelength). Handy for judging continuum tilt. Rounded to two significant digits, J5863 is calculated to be -0.14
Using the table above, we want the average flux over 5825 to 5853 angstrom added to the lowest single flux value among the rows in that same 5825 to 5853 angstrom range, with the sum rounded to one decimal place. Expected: 87.5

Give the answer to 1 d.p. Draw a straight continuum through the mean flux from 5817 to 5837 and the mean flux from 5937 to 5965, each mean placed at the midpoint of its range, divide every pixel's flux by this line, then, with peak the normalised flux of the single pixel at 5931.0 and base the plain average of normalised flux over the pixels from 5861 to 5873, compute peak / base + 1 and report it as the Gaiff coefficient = 2.0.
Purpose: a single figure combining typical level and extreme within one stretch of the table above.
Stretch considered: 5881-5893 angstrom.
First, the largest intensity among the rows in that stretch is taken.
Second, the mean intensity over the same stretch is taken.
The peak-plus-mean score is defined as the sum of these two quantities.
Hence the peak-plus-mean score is 81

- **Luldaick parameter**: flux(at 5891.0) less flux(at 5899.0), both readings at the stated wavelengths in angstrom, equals 1.8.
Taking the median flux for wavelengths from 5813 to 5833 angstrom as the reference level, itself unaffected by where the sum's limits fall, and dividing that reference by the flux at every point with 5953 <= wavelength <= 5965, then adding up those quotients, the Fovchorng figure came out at 2.94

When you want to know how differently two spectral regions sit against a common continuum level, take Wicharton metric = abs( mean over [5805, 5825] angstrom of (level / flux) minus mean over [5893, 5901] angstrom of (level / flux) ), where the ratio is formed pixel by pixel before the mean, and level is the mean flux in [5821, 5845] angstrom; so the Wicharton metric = 0.384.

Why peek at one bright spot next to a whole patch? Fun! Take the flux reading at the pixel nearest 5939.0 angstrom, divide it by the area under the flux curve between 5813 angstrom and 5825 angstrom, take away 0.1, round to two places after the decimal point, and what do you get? -0.02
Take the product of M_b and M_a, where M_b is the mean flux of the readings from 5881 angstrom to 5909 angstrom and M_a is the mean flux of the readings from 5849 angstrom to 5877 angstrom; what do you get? 1839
